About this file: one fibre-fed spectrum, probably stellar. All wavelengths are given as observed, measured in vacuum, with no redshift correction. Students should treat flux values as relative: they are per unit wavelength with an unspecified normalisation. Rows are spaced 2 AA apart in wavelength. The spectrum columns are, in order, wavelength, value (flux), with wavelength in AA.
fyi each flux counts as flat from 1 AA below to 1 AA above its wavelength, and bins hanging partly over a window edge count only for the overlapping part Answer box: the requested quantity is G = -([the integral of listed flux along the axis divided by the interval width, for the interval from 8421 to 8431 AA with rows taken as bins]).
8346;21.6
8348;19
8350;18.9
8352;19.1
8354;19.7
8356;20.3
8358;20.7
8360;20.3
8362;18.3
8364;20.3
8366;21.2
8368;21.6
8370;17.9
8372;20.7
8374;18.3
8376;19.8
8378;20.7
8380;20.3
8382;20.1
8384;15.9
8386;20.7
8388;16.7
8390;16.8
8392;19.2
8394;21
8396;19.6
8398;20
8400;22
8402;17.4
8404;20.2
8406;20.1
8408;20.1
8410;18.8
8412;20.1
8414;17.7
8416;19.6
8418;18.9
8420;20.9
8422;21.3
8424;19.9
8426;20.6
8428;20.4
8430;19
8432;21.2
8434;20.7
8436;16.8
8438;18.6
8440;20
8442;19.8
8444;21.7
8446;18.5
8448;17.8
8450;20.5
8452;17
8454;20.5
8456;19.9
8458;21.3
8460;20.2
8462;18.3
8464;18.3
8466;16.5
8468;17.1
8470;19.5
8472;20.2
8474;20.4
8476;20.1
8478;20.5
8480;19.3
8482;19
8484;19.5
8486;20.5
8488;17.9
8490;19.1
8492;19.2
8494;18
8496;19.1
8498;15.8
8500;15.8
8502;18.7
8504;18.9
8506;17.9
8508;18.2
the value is -20.2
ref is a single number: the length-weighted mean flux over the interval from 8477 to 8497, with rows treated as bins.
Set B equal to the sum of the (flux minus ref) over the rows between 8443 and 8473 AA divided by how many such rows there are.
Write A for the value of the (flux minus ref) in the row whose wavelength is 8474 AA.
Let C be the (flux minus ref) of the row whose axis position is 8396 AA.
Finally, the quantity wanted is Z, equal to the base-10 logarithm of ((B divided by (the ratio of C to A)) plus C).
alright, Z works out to -0.7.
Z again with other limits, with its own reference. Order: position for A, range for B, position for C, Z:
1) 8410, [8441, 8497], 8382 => -0.1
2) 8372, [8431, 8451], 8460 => 0.2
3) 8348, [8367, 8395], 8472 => 0.0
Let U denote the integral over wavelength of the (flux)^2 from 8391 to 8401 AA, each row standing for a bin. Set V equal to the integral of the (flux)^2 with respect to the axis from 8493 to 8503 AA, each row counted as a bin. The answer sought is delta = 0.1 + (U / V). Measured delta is 1.45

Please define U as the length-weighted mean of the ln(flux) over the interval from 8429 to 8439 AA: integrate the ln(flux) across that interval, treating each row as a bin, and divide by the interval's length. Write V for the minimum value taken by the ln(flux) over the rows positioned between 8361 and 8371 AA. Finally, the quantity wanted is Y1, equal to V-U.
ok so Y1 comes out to -0.070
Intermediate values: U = 2.95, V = 2.88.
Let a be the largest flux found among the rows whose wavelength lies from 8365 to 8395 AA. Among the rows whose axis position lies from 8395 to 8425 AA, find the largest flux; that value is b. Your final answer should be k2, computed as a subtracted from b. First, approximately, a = 21.6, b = 22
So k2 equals 0.4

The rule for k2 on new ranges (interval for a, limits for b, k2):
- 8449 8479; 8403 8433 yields 0.0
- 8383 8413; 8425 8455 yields -0.3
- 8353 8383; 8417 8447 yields 0.1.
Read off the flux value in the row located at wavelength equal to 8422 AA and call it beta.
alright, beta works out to 21.3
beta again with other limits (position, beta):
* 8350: 18.9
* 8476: 20.1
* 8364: 20.3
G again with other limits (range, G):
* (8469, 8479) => -20.1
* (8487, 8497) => -18.7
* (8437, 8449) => -19.4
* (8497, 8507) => -17.4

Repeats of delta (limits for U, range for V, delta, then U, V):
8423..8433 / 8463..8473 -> 1.31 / 4094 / 3376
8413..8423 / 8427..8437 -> 1.10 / 3890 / 3875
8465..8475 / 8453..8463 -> 0.98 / 3538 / 4026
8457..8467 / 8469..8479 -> 0.99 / 3608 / 4057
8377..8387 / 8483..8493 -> 1.14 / 3852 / 3709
